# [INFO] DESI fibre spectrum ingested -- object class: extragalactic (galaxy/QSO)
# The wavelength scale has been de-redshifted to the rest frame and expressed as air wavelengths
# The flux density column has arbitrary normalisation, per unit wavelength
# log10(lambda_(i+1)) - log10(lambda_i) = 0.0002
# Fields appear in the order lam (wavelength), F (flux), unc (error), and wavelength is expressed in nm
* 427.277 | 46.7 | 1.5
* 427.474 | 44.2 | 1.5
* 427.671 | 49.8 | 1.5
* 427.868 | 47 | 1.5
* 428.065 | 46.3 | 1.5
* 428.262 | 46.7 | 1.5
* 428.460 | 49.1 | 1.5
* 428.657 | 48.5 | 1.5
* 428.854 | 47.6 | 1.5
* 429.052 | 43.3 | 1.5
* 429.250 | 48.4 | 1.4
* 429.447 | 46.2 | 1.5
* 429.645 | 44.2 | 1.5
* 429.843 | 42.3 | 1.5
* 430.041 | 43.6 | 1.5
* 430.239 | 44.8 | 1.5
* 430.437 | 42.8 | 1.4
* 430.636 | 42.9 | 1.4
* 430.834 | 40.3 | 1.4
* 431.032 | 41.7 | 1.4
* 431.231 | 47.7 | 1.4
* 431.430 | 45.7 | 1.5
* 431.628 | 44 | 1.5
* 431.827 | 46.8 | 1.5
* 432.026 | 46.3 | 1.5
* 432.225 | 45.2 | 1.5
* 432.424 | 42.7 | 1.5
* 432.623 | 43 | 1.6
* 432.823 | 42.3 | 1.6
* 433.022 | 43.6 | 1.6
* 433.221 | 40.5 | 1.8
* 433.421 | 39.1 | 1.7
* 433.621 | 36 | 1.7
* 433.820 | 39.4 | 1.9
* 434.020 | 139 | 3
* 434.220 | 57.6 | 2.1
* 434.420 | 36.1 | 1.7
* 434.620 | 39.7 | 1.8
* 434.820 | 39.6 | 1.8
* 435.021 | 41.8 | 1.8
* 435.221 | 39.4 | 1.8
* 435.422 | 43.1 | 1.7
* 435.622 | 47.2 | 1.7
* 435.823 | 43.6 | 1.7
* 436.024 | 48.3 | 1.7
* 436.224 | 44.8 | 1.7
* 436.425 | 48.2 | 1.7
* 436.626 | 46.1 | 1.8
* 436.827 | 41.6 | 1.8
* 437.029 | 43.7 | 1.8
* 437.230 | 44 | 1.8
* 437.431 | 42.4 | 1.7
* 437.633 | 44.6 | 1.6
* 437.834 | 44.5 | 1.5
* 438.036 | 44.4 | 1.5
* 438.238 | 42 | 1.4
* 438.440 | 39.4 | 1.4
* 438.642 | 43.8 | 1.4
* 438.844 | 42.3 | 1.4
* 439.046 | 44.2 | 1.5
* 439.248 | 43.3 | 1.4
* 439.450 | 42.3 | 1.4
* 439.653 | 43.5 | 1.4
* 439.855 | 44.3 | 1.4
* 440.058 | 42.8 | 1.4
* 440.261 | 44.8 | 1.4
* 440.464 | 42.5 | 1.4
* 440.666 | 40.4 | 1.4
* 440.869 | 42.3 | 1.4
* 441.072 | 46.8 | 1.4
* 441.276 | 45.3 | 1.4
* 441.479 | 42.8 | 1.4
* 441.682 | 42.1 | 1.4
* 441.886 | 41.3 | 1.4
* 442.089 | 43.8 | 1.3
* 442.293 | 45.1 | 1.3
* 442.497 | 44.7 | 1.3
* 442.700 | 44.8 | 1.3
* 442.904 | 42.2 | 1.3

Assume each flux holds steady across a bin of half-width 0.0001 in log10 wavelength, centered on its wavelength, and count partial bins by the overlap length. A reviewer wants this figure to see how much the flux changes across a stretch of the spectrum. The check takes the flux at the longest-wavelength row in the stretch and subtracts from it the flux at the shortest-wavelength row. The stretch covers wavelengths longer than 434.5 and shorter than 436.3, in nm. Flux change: 5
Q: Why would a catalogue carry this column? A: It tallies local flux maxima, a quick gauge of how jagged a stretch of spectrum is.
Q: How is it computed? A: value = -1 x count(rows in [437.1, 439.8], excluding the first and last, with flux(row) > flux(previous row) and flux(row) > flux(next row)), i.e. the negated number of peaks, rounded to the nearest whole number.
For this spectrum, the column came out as -3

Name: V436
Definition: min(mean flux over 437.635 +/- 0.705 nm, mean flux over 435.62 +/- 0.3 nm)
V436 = 43.7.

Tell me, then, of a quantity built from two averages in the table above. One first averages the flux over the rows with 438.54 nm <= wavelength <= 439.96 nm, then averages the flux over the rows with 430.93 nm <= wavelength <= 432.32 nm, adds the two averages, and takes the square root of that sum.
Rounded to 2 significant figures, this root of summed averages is 9.4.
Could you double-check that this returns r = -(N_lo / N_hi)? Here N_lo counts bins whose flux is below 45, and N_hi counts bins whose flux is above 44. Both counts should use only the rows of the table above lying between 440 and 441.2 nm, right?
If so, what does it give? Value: -2.50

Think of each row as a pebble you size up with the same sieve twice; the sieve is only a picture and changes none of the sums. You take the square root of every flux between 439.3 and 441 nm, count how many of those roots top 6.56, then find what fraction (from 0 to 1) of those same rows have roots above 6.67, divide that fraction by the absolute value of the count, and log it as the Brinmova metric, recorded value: 0.042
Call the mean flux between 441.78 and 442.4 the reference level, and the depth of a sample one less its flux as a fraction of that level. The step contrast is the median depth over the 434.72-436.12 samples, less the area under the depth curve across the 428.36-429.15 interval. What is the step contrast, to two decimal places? 0.07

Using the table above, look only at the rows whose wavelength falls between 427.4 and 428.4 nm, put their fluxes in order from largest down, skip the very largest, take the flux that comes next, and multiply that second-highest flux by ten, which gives 470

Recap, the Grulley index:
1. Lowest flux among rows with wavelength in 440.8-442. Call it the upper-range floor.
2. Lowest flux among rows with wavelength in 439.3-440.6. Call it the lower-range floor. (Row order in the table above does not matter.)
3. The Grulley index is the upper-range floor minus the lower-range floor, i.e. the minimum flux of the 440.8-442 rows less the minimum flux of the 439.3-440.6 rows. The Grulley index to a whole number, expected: -1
